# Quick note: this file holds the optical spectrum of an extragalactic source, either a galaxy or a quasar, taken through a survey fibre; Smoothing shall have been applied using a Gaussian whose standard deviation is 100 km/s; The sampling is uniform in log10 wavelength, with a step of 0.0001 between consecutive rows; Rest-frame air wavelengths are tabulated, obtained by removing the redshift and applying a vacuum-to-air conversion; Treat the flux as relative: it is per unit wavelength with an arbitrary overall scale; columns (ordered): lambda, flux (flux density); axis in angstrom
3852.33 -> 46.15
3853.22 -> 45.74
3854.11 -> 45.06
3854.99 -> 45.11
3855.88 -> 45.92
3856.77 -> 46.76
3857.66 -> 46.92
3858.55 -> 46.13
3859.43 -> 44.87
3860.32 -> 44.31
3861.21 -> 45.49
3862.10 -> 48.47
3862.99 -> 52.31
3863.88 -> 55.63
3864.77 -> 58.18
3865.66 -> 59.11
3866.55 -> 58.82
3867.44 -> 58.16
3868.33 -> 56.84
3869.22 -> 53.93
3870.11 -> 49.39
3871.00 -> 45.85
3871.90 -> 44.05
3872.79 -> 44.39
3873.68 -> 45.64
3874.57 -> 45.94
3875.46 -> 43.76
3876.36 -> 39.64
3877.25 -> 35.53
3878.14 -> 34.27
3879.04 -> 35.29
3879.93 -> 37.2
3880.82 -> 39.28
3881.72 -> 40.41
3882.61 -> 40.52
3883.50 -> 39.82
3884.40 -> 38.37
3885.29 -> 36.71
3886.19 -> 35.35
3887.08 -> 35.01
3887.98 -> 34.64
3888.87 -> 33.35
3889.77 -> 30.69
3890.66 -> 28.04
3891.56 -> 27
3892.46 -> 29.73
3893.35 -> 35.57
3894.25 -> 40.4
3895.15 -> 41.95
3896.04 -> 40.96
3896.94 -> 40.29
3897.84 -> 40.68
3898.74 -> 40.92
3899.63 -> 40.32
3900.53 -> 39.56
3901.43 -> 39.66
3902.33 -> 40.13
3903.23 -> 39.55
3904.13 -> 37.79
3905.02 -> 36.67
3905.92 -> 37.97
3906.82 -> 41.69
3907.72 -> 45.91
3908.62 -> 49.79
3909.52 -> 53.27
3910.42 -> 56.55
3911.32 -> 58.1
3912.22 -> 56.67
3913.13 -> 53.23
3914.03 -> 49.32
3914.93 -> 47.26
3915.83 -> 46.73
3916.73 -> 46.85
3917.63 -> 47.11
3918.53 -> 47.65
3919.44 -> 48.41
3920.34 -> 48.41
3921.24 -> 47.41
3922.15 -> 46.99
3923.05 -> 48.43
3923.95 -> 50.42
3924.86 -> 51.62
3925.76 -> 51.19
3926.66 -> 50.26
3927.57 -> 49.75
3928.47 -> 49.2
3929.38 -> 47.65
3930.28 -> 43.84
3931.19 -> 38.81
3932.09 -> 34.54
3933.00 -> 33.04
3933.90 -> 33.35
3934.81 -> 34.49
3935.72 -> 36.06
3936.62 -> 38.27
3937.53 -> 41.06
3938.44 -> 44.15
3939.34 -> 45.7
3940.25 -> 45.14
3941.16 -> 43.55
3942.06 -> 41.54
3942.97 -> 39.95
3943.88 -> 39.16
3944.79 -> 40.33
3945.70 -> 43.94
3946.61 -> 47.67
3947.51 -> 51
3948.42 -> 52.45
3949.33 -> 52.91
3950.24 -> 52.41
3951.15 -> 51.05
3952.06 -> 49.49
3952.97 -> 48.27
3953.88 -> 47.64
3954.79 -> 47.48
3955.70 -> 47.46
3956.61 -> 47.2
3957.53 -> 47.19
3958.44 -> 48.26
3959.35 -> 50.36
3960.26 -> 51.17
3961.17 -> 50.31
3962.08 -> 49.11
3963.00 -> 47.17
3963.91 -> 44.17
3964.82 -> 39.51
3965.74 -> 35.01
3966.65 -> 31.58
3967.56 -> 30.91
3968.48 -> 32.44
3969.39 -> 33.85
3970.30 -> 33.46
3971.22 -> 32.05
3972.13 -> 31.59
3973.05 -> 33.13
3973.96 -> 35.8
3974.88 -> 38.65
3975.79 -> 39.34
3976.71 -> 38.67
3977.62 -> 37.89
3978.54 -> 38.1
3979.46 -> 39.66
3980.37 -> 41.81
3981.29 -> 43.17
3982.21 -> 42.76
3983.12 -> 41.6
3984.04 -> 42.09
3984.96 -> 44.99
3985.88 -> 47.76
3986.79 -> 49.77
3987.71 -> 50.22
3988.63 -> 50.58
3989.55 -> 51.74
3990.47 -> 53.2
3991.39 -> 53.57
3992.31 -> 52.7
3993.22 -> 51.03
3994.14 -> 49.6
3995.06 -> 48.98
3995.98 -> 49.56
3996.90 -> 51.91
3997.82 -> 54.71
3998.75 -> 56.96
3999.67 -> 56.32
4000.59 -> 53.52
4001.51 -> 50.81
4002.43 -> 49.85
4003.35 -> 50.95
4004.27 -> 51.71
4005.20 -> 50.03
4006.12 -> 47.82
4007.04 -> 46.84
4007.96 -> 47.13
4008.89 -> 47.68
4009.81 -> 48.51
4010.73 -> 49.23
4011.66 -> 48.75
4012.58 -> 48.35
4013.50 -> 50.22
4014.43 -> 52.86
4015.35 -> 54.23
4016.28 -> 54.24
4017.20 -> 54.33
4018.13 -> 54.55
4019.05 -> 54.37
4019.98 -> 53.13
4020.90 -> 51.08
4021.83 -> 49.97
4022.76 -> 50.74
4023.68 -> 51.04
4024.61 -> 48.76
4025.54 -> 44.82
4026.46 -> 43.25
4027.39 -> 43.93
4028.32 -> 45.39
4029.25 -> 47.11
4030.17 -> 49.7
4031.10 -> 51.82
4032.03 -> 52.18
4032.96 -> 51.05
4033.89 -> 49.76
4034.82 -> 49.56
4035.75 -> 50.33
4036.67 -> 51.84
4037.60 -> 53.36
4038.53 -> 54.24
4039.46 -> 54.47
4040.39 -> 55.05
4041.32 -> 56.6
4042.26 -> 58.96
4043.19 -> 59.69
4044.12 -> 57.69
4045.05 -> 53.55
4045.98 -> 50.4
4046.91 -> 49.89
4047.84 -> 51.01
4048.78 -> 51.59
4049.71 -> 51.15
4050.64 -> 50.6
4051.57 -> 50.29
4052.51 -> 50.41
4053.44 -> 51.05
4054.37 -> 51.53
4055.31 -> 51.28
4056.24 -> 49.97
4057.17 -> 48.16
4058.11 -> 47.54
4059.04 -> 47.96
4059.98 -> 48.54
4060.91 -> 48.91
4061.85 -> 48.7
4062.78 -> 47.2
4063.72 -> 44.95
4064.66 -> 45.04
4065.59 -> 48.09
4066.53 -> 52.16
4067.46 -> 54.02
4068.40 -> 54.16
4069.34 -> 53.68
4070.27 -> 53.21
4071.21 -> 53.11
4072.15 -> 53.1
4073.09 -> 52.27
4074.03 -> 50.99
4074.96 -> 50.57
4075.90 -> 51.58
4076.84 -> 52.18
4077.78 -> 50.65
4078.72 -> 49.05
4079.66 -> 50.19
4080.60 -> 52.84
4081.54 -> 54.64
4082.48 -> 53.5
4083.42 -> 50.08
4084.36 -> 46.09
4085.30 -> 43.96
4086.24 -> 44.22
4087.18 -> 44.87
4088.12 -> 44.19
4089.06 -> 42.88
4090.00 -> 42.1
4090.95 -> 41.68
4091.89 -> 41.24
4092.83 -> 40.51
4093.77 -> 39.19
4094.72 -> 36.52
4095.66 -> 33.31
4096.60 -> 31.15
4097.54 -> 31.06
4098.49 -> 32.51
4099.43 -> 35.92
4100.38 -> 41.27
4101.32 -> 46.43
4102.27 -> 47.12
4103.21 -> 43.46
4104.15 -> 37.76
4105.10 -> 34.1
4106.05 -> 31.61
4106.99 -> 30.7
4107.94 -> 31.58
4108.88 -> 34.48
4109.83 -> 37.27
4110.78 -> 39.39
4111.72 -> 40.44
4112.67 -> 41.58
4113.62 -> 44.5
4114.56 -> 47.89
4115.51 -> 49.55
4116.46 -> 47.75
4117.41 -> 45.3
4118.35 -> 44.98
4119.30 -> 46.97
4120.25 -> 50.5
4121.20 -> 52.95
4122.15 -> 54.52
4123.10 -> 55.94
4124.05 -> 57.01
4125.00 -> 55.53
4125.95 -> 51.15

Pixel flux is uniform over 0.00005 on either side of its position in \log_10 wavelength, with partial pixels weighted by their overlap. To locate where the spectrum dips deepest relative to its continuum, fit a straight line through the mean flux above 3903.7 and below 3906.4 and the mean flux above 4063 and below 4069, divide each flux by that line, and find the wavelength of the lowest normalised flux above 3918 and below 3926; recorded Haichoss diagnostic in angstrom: 3922.15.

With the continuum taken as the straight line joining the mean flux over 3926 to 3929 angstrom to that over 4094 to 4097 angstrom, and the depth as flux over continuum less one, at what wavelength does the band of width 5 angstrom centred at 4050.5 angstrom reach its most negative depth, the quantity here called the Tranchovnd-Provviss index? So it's 4051.57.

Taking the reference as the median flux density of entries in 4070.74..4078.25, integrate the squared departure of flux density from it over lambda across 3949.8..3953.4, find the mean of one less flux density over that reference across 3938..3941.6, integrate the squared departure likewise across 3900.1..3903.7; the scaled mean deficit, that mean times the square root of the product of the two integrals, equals 14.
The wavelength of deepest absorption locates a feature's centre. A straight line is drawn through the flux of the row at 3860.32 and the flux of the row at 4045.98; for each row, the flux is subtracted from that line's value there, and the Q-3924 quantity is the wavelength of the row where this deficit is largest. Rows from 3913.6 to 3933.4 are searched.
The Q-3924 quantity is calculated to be 3933.00 angstrom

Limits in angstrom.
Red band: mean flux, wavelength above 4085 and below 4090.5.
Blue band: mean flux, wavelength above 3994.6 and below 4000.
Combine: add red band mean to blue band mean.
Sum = 97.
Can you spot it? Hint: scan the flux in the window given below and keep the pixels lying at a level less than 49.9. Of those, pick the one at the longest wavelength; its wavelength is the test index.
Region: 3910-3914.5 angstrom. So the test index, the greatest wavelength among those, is 3914.03 angstrom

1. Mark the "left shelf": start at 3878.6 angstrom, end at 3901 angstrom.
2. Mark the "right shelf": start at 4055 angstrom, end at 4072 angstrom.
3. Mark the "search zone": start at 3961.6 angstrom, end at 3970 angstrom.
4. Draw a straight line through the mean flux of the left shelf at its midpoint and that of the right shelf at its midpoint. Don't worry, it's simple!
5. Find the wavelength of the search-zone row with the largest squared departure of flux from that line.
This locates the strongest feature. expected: 3967.56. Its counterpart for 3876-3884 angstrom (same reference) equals 3882.61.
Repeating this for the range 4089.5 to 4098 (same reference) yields 4097.54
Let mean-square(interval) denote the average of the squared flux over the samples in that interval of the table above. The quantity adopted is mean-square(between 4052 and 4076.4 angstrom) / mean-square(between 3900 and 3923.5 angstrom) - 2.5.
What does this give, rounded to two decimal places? -1.35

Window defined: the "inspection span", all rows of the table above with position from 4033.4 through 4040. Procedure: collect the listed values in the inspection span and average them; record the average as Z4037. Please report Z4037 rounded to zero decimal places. 52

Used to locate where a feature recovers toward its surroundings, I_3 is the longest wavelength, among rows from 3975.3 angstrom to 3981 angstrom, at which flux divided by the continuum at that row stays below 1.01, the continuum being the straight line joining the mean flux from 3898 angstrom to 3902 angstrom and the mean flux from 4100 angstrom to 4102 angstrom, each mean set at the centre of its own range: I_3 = 3980.37 angstrom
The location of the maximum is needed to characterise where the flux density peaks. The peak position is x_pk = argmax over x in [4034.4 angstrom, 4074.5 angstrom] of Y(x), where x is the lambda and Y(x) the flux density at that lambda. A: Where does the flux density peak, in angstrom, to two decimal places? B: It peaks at 4043.19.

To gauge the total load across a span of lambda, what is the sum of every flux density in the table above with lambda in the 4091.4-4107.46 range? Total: 634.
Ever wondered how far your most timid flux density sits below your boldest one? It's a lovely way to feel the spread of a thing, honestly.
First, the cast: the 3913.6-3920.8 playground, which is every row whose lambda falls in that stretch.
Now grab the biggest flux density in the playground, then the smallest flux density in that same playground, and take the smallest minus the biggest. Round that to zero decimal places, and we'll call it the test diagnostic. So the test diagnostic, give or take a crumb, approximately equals -3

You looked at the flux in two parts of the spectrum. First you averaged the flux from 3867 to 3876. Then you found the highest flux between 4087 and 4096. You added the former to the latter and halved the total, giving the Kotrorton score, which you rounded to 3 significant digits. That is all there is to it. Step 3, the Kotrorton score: 46.8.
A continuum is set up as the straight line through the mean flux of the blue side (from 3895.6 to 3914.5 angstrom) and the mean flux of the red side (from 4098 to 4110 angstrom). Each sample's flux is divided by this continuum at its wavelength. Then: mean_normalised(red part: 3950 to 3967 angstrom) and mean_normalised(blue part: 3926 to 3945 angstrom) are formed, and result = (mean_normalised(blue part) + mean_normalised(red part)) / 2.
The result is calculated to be 1.02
